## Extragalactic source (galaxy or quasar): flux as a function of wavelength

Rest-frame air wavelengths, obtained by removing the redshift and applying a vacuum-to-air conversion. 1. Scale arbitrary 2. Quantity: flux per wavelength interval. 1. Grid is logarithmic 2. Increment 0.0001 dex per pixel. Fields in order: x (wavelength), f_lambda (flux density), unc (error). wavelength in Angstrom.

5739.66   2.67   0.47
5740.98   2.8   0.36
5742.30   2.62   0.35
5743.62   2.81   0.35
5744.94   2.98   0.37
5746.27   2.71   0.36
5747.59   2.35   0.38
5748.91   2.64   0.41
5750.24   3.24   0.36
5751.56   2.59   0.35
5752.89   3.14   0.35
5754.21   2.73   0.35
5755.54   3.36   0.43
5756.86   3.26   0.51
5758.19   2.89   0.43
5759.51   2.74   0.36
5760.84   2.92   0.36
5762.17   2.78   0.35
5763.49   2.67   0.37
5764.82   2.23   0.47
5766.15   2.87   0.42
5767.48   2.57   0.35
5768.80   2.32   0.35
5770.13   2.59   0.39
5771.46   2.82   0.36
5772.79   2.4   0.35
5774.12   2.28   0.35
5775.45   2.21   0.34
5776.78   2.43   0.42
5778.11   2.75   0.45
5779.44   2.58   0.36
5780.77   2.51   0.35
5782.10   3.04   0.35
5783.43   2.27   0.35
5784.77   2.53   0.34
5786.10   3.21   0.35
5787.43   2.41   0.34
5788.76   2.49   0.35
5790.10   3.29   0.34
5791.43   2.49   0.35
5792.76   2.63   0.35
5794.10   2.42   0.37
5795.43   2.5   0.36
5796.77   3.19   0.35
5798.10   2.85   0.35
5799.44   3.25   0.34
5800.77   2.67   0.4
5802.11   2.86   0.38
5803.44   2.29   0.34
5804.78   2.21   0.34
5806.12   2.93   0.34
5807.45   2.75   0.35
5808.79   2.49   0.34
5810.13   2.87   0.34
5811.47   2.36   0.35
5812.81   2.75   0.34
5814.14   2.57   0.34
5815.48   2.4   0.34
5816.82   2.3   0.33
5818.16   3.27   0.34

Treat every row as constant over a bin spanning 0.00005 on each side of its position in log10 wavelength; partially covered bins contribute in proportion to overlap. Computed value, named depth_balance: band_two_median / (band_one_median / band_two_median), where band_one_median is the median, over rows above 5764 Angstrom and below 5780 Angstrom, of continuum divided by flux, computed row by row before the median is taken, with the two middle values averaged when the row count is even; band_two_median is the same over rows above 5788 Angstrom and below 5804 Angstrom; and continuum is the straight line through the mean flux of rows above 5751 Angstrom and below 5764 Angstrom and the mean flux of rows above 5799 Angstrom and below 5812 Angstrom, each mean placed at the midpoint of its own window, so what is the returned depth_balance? 0.92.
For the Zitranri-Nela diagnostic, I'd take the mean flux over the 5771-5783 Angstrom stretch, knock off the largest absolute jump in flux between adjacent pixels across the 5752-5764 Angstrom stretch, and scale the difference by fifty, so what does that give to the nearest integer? 96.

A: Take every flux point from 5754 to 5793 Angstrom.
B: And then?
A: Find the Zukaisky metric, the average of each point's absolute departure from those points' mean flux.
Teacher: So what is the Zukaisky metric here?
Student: 0.26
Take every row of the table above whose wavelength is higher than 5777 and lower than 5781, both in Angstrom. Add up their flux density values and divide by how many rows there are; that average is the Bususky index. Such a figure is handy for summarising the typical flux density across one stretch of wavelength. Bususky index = 2.6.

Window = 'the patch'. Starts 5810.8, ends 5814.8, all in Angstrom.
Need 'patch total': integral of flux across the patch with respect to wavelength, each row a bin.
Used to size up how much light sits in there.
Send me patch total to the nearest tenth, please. 10.3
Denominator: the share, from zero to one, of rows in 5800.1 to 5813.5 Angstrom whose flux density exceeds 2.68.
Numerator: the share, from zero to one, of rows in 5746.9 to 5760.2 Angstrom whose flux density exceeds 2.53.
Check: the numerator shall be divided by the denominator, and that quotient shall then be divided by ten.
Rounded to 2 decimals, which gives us 0.18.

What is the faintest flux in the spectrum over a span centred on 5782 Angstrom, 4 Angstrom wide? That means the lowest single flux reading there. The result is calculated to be 2.27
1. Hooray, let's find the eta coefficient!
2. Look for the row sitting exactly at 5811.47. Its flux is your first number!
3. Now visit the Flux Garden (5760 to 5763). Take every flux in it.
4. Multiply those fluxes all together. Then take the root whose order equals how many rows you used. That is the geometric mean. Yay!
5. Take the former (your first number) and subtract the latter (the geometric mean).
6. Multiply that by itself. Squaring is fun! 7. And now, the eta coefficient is 0.24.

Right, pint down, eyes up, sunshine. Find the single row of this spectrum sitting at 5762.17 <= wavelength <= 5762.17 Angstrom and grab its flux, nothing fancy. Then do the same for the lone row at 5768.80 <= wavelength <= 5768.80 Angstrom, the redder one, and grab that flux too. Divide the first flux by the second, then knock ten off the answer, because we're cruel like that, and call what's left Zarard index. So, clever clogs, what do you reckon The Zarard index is -8.80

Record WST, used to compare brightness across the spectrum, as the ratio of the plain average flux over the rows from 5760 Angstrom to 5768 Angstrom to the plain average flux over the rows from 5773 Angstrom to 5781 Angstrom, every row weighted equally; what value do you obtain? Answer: 1.09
